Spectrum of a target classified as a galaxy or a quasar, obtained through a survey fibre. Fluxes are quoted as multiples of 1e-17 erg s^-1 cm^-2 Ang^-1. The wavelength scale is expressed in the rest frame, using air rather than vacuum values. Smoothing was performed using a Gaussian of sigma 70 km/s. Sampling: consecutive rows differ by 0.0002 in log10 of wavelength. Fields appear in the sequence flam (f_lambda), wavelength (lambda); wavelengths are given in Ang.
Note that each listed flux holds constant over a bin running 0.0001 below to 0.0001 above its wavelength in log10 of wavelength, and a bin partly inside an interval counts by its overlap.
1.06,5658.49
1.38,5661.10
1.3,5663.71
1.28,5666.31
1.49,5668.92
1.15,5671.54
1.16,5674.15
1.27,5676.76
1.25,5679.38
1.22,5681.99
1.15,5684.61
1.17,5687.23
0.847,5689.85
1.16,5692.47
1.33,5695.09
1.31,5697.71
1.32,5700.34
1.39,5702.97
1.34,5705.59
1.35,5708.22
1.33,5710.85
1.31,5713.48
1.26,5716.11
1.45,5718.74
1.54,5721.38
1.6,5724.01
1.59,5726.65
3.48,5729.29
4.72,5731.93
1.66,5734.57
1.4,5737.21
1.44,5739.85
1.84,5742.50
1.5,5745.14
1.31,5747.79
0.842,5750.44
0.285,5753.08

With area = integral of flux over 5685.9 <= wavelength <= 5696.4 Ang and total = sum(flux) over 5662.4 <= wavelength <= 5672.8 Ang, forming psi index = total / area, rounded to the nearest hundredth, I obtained 0.44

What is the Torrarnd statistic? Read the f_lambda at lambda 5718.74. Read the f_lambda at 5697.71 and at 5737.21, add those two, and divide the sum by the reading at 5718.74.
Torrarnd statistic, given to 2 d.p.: 1.87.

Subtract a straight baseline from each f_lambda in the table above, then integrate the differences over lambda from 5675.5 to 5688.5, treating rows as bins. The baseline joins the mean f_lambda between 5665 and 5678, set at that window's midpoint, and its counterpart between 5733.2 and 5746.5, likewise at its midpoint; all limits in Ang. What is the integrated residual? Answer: -1.4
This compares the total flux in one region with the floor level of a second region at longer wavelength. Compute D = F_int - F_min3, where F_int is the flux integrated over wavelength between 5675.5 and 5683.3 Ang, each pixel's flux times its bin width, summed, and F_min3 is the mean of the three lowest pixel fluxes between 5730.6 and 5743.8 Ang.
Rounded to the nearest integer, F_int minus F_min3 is 8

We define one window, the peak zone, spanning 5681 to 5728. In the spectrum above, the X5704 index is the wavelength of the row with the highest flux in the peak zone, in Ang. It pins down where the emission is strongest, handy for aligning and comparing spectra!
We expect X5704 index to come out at 5724.01 Ang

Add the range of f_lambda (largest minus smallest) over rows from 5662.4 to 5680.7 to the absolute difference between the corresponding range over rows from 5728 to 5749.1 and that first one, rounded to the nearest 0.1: 3.4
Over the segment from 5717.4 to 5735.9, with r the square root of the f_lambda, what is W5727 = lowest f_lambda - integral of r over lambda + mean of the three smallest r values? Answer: -24.5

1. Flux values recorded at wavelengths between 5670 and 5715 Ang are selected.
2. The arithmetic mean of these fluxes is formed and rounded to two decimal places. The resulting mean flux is 1.24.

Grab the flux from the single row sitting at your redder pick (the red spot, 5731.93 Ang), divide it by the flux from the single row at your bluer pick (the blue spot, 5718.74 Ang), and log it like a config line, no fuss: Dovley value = 3.26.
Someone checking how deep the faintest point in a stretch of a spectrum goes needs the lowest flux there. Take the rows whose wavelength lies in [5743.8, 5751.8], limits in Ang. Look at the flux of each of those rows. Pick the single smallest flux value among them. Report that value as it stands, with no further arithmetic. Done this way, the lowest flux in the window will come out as 0.842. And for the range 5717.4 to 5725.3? 1.45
